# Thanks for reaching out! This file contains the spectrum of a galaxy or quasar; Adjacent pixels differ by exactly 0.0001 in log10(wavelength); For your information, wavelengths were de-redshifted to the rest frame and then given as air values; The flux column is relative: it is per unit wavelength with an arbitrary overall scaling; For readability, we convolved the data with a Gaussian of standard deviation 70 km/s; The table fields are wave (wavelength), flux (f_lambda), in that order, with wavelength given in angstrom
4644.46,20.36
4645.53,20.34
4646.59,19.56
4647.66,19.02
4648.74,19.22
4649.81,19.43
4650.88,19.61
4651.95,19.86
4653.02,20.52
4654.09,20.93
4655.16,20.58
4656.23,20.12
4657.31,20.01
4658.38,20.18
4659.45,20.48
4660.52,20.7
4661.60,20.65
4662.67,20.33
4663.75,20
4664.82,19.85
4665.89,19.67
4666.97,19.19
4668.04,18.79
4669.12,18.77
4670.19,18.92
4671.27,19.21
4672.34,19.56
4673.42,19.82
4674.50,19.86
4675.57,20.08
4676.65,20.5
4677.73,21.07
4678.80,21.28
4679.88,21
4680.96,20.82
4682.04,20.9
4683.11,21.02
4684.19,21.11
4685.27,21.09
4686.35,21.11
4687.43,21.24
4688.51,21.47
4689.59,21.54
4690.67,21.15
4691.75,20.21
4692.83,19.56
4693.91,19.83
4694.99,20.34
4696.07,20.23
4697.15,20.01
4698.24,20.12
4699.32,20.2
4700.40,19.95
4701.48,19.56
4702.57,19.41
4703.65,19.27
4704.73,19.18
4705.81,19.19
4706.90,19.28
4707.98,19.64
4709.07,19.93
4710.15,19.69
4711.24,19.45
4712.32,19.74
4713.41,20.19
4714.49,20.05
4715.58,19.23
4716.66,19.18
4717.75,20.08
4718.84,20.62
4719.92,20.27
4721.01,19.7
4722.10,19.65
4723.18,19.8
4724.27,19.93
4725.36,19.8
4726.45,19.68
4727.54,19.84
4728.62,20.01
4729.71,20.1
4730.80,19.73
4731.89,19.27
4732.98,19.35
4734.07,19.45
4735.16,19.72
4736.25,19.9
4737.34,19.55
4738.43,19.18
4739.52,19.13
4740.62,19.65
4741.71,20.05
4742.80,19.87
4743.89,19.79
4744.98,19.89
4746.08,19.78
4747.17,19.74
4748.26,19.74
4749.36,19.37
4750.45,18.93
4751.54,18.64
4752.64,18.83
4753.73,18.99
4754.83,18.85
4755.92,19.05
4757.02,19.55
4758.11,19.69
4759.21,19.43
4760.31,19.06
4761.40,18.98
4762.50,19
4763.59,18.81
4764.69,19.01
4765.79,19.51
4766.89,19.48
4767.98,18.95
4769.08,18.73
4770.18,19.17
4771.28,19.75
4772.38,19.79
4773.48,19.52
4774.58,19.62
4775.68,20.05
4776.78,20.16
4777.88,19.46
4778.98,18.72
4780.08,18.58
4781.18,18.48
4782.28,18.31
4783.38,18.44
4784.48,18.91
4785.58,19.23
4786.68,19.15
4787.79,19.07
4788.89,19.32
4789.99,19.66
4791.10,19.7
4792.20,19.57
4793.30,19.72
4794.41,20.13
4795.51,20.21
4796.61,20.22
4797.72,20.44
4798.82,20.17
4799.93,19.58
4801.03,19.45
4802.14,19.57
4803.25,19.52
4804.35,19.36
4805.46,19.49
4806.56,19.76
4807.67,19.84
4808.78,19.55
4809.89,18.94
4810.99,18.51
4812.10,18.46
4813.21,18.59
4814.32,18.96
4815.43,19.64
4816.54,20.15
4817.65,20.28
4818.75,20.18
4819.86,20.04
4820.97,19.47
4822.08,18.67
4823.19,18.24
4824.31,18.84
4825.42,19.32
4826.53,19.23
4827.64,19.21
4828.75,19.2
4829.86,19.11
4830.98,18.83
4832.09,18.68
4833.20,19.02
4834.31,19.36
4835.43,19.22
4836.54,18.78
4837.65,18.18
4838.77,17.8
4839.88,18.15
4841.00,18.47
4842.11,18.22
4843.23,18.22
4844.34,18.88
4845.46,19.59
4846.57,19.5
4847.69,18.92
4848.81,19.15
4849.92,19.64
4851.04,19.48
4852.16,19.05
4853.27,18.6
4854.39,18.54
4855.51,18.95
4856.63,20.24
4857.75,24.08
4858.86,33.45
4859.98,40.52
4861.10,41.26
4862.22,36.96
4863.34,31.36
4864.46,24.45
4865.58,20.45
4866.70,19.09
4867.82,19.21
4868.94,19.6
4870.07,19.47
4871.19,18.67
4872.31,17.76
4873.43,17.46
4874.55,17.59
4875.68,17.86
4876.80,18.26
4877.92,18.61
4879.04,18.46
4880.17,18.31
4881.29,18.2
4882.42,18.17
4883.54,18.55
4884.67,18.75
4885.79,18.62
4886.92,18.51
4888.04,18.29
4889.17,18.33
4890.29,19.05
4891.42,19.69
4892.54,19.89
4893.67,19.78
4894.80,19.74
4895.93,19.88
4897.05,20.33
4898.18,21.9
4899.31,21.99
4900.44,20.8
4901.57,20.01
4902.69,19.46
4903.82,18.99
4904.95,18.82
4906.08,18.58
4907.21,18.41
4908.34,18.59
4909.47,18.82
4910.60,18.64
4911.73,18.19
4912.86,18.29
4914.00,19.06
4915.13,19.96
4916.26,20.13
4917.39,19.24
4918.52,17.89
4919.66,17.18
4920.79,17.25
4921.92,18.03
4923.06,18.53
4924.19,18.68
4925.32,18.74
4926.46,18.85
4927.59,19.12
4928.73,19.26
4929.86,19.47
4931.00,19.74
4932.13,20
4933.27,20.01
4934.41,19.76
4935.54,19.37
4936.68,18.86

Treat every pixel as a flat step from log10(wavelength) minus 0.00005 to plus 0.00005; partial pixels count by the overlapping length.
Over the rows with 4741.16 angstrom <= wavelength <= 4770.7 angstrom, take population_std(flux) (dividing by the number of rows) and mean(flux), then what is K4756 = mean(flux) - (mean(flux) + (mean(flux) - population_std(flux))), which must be -18.9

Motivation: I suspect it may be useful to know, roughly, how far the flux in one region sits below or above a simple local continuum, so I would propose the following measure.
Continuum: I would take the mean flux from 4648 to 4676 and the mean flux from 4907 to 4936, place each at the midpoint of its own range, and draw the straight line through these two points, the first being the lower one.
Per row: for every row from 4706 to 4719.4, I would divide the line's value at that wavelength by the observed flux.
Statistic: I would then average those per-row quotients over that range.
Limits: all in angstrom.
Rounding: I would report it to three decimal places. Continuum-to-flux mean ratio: 0.996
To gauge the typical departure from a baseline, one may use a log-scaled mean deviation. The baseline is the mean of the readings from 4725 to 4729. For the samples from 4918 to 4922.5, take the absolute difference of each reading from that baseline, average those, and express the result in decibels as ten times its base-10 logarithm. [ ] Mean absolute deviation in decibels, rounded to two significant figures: 3.5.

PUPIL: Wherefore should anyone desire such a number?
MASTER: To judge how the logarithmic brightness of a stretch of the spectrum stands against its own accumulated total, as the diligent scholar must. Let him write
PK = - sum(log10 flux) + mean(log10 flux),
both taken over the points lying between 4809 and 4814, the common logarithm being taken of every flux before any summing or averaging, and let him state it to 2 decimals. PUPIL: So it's -3.81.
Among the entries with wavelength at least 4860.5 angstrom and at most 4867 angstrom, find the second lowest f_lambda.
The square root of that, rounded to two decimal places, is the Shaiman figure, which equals 4.52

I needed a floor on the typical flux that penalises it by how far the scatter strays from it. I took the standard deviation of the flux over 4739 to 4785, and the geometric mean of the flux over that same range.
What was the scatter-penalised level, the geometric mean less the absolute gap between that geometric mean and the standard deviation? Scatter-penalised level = 0.49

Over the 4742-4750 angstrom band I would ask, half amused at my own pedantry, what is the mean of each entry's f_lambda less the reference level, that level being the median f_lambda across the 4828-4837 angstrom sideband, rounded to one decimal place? 0.7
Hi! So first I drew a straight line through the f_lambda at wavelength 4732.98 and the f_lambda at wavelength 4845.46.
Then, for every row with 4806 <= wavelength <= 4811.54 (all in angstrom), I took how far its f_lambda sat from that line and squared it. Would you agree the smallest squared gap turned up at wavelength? 4808.78 angstrom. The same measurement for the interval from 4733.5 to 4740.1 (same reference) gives 4734.07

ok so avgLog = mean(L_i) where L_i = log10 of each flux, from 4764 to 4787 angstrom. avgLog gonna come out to 1.28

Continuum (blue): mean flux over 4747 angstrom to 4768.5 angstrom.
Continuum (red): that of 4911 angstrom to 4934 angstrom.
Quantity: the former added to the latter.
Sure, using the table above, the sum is 38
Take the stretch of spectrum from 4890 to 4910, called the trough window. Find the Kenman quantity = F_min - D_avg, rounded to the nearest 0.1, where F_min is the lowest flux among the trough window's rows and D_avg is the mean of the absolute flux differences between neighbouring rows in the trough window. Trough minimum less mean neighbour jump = 18.0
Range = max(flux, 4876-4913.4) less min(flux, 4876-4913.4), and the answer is 3.8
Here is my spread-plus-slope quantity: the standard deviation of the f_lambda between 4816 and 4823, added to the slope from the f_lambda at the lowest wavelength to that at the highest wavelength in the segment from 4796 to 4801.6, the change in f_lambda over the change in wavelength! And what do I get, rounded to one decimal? 0.4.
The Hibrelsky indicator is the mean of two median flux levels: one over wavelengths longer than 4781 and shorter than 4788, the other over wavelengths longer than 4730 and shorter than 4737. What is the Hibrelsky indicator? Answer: 19.2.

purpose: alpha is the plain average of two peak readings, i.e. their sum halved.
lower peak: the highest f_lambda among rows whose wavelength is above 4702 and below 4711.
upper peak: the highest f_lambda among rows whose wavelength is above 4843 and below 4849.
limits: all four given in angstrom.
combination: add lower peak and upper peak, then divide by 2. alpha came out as 19.8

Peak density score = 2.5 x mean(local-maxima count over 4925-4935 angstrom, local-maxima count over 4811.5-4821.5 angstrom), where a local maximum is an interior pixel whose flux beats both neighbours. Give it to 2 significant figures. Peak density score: 2.5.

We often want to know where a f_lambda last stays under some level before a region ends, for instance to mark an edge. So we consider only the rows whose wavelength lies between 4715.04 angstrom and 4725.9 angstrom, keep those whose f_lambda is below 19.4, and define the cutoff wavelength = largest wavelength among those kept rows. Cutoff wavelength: 4716.66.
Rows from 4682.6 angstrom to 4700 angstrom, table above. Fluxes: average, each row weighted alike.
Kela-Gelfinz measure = 20.6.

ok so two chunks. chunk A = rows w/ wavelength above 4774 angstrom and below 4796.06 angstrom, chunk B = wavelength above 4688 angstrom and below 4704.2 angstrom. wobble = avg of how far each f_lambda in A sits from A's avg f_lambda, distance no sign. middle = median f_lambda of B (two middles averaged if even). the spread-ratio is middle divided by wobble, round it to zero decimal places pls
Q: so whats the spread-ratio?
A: 40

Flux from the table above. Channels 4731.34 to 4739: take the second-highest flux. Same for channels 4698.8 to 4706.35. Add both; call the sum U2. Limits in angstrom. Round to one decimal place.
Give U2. 39.7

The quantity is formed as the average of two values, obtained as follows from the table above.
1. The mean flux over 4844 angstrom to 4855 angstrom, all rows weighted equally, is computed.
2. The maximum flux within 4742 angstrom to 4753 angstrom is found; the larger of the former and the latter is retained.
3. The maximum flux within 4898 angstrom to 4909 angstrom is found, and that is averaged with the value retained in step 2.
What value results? 20.9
